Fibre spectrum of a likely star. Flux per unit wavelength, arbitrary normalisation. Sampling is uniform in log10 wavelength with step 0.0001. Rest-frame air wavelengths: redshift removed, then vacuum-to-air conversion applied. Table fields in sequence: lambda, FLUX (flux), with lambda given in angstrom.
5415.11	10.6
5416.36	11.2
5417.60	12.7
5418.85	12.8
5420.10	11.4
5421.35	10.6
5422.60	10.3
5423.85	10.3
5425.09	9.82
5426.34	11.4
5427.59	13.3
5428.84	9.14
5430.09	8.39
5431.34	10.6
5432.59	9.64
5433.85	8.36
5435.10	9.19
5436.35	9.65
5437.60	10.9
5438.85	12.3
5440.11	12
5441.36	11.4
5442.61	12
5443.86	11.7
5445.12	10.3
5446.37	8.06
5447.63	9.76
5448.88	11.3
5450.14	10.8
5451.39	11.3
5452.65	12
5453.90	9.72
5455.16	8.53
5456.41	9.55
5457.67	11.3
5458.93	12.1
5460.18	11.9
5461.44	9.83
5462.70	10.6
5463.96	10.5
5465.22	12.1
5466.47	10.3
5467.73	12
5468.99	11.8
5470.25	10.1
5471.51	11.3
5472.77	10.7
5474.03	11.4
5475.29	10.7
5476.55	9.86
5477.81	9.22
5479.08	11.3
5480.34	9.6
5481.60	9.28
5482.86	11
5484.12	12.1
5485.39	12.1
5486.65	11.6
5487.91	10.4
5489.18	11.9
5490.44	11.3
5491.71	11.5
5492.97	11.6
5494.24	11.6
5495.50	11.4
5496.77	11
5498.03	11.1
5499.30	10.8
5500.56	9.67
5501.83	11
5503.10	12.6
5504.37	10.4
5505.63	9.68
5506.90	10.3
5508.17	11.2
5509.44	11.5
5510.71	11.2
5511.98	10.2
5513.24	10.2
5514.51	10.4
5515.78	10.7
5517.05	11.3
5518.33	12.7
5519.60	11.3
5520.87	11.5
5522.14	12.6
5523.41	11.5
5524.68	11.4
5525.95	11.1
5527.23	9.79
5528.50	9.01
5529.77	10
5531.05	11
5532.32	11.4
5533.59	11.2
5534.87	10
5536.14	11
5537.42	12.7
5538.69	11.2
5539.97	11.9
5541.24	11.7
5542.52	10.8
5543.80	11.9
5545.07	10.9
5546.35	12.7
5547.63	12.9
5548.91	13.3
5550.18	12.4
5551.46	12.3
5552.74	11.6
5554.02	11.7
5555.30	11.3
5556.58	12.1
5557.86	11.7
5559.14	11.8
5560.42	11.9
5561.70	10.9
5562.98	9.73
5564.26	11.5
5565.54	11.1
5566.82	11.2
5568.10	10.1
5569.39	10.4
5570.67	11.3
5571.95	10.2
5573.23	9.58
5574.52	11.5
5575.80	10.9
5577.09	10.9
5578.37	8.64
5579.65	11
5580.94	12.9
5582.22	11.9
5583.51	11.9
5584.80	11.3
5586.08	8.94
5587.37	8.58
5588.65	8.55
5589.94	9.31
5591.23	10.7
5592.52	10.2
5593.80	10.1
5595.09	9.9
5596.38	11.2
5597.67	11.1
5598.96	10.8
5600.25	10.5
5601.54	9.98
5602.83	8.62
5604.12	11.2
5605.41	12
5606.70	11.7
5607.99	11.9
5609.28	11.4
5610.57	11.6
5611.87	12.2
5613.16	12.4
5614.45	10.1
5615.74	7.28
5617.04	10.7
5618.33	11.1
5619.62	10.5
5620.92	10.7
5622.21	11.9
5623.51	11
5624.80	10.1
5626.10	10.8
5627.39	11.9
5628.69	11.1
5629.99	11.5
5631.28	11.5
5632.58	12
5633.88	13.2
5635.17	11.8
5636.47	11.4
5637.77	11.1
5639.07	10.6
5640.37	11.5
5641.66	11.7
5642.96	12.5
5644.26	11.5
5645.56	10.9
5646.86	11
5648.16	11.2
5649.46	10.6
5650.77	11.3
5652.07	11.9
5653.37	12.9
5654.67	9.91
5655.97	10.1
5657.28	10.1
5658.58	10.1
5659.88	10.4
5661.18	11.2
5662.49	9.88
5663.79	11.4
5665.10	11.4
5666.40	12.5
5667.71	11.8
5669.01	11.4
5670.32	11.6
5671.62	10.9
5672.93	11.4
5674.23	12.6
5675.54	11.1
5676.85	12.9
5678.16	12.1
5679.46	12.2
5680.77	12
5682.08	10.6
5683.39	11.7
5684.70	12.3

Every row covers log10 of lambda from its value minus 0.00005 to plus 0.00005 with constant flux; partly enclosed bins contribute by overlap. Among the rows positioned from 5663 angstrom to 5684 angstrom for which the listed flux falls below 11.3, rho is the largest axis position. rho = 5682.08 angstrom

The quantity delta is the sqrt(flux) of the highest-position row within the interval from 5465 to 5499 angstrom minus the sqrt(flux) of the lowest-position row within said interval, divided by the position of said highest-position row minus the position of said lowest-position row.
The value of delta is -0.0045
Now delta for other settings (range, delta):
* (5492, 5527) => -0.0023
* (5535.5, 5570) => -0.0028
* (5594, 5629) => 0.0055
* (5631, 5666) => -0.0004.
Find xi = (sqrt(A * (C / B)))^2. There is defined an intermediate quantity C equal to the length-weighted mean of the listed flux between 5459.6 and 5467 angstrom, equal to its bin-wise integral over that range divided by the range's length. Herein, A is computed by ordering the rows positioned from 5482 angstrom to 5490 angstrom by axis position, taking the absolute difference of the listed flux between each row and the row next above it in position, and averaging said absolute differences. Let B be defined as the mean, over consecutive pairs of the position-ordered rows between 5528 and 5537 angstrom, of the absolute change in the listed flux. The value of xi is 12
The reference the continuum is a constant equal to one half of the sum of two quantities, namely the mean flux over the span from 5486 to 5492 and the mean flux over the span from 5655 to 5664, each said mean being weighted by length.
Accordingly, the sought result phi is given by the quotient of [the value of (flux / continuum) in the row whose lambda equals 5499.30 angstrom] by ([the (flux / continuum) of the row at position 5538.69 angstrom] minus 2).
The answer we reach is -1.03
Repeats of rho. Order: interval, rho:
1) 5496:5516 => 5515.78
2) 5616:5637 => 5628.69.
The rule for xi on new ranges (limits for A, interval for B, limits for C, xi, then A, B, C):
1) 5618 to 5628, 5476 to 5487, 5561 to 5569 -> 9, 0.80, 1.0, 10.8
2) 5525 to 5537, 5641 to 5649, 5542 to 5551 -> 19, 0.86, 0.5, 12.2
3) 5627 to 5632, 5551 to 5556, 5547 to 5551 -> 13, 0.40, 0.4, 12.9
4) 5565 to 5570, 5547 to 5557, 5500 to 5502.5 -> 11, 0.50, 0.5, 10.4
